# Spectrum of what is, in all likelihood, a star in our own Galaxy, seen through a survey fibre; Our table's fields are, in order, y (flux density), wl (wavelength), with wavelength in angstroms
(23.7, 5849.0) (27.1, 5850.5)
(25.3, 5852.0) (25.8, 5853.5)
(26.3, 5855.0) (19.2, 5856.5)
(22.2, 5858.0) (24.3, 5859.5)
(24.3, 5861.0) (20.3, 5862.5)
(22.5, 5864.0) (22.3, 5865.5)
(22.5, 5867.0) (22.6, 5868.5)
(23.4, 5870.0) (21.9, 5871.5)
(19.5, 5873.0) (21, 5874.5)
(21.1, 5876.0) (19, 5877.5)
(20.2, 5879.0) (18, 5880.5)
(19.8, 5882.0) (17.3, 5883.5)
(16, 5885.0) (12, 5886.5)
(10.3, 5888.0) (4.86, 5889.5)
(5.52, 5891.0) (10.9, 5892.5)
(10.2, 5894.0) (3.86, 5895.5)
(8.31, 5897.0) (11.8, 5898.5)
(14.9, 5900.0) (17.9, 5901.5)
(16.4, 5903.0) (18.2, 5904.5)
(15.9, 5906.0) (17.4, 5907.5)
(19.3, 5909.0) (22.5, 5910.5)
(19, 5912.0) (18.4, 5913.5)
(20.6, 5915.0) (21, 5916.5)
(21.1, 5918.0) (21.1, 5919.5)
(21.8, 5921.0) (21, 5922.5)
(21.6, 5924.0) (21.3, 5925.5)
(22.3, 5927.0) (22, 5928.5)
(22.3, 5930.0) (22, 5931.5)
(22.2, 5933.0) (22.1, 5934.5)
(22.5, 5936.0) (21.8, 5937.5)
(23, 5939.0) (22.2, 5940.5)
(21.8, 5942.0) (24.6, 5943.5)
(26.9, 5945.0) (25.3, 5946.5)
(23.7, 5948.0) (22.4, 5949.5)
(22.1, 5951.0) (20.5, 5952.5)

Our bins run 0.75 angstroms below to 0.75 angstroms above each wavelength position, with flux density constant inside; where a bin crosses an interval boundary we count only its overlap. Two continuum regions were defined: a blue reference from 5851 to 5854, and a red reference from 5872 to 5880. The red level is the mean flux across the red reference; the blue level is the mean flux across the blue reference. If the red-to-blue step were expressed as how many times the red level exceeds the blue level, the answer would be 0.79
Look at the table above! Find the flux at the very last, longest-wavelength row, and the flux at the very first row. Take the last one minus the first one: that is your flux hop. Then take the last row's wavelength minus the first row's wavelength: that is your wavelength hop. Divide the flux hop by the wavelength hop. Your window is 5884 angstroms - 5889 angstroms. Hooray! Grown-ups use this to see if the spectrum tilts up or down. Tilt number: -1.9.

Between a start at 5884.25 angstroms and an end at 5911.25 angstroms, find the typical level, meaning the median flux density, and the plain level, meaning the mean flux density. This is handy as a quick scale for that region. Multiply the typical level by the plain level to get 177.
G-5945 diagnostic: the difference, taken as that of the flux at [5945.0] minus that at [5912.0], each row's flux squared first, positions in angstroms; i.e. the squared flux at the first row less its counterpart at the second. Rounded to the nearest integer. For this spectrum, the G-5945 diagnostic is 363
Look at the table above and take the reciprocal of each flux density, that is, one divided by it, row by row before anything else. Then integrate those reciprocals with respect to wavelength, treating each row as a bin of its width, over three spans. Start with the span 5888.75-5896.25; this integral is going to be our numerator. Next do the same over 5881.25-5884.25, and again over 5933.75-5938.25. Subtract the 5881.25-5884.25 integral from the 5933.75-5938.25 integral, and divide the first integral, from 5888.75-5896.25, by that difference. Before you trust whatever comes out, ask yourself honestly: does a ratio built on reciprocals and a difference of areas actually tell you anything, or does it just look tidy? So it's 31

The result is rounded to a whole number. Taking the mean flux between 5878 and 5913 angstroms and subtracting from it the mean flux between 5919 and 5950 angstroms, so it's -8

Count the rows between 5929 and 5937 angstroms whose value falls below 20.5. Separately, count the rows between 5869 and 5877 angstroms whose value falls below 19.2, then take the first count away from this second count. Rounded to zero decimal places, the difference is 0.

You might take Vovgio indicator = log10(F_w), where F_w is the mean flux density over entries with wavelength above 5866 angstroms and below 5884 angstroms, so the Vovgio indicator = 1.31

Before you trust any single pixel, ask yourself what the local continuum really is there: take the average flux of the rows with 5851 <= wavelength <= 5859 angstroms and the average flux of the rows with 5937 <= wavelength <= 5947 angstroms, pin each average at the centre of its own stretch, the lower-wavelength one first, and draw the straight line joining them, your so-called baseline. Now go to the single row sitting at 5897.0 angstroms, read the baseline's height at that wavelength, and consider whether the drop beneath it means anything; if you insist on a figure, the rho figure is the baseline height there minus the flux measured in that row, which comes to 15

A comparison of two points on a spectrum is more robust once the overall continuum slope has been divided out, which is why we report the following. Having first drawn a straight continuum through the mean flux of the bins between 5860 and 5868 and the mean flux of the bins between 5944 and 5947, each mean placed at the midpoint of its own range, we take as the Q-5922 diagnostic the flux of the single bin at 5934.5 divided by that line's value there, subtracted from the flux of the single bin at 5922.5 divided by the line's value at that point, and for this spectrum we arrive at 0.0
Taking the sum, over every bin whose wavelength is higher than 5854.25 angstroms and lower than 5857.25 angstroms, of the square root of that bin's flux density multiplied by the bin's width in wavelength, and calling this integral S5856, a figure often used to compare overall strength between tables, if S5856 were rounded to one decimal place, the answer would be 14.3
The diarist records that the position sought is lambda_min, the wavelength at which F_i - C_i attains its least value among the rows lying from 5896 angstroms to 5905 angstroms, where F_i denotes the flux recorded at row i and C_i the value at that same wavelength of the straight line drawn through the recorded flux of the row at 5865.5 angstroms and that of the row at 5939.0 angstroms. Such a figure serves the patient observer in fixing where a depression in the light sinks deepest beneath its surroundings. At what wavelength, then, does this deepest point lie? 5897.0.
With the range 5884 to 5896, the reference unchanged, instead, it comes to 5895.5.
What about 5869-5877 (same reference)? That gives 5873.0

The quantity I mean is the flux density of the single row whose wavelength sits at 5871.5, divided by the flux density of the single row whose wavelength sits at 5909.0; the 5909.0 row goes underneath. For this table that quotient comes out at 1.13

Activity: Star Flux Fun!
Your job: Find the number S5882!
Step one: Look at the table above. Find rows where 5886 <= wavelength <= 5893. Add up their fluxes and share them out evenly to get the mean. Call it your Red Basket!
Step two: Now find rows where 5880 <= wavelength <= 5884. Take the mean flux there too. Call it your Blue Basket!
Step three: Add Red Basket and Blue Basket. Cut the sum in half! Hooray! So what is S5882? 13.5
